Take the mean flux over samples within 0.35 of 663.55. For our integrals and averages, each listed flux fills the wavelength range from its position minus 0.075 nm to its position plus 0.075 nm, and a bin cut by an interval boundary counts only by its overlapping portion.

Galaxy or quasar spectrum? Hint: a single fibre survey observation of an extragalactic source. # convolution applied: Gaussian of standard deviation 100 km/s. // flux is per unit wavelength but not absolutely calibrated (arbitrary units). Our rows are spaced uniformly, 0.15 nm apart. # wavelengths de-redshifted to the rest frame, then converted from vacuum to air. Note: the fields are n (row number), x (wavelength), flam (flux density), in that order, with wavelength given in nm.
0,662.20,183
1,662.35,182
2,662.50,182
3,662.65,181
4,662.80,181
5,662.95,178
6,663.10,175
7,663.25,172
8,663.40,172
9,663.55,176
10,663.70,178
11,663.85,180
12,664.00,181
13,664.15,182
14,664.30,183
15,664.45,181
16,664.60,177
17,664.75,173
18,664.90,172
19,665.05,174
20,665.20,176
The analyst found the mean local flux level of 176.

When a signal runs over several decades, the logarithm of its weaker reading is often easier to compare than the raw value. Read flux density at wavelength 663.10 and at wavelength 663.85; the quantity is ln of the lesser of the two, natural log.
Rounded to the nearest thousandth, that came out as 5.165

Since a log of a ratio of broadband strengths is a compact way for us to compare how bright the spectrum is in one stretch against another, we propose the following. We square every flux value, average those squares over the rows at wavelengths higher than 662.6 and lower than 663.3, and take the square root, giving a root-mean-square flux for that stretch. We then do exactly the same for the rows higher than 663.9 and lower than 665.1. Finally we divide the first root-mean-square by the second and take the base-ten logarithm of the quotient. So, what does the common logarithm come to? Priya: -0.0012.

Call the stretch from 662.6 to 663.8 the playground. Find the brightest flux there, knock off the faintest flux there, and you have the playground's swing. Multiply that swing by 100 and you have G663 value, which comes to 900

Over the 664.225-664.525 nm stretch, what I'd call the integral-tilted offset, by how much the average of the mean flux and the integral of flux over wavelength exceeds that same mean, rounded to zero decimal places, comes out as -64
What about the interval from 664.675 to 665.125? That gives -48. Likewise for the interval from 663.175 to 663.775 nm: -35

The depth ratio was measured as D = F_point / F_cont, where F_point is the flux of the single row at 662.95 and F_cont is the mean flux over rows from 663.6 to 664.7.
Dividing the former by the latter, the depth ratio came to 0.99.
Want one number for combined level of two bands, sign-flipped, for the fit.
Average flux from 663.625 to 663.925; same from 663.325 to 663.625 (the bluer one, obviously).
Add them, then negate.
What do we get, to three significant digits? -353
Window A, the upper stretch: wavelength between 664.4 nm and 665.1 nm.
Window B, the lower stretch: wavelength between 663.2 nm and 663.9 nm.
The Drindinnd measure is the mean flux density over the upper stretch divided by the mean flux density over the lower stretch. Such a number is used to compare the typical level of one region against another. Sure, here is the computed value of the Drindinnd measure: 1.00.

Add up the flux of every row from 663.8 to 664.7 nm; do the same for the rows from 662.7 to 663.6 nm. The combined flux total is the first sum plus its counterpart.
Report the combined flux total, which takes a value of 2138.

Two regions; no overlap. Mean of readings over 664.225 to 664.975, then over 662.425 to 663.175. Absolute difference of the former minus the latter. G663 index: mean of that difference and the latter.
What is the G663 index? 90.8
